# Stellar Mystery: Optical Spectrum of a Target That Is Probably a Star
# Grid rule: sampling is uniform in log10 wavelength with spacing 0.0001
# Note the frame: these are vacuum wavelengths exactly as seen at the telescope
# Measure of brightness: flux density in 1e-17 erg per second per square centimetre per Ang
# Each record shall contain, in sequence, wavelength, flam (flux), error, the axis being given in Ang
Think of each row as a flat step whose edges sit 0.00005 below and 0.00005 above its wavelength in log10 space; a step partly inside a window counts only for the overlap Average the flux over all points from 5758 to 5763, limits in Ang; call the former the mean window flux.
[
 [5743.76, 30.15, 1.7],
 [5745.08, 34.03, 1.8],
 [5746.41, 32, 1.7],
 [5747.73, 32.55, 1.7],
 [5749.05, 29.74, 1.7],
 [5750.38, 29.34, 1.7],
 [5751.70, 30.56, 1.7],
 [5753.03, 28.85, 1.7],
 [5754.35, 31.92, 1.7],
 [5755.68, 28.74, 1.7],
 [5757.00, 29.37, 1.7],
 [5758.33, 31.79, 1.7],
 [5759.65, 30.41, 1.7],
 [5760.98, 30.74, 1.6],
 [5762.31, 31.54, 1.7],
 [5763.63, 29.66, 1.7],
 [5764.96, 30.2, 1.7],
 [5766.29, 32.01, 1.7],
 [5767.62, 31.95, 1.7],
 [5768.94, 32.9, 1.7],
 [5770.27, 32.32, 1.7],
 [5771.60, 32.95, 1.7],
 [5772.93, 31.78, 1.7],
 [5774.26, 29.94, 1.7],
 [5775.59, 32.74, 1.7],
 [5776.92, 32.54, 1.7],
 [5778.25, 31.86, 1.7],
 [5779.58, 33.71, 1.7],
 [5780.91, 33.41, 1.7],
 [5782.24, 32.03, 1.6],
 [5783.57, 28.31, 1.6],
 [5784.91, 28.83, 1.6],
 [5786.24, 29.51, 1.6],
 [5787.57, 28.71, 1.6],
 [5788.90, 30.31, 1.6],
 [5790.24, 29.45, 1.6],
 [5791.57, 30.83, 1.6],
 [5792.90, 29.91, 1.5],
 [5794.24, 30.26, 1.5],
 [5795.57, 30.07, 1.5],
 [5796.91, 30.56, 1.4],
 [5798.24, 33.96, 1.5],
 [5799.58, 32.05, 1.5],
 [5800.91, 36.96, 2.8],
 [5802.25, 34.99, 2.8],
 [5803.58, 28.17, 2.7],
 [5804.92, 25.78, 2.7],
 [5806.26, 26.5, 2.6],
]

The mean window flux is 31.1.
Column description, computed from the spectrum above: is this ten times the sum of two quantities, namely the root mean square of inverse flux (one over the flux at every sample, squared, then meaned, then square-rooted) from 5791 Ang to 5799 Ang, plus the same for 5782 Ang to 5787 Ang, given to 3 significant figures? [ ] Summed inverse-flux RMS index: 0.662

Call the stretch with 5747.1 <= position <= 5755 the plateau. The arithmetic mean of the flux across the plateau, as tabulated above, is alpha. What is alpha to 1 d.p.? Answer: 30.5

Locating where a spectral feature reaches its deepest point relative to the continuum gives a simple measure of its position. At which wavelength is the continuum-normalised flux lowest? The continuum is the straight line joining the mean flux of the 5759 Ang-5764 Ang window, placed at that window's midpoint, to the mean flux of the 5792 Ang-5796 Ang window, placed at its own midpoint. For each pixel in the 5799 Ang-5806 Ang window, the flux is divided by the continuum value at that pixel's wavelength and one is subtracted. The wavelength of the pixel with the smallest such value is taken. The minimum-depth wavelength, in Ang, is 5804.92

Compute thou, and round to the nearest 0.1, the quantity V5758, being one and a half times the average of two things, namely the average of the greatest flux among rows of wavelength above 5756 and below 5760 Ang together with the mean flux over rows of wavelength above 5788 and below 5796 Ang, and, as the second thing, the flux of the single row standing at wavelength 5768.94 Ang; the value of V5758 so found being 47.9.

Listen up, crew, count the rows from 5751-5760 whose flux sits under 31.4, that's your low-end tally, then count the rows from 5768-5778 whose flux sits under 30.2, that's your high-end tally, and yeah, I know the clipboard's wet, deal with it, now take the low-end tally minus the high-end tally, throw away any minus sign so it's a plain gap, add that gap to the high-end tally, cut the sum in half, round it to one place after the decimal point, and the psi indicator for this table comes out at 2.5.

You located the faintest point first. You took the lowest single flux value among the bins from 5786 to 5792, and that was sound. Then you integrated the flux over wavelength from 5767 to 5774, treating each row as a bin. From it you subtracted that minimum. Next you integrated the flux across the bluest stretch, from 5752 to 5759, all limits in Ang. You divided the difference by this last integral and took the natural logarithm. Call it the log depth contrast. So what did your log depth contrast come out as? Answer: -0.069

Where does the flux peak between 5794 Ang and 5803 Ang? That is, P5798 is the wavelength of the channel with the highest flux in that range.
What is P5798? 5800.91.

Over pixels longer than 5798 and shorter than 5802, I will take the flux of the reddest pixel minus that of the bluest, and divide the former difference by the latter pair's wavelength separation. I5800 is 1.12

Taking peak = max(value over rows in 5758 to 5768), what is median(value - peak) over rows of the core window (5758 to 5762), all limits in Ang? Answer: -1.3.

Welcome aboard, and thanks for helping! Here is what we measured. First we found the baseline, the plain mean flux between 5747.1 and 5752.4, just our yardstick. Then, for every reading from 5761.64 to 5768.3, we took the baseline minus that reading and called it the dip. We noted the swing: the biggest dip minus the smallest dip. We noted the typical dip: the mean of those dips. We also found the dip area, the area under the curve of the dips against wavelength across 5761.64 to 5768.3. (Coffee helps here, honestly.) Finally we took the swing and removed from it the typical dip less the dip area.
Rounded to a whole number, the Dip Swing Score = -1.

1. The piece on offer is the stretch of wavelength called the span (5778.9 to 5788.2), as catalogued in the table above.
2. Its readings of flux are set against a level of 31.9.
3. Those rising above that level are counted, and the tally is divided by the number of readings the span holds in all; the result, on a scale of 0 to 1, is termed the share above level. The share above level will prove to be 0.4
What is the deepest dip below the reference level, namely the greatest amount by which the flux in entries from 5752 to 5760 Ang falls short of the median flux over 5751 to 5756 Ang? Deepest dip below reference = 1.0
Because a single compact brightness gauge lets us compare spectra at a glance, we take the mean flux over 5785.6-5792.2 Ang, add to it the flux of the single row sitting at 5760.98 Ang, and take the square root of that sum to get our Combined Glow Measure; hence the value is 7.78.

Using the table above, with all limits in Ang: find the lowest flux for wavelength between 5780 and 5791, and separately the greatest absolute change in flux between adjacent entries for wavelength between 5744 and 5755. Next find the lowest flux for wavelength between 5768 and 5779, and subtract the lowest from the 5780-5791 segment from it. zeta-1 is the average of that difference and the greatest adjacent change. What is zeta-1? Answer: 2.35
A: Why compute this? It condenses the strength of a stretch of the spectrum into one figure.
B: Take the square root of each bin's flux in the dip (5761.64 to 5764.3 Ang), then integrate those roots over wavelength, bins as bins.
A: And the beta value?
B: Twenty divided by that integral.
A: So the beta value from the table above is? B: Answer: 1.4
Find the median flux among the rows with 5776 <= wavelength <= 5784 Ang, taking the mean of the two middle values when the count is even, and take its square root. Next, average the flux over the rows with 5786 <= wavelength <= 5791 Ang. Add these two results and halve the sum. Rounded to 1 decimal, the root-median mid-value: 17.6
